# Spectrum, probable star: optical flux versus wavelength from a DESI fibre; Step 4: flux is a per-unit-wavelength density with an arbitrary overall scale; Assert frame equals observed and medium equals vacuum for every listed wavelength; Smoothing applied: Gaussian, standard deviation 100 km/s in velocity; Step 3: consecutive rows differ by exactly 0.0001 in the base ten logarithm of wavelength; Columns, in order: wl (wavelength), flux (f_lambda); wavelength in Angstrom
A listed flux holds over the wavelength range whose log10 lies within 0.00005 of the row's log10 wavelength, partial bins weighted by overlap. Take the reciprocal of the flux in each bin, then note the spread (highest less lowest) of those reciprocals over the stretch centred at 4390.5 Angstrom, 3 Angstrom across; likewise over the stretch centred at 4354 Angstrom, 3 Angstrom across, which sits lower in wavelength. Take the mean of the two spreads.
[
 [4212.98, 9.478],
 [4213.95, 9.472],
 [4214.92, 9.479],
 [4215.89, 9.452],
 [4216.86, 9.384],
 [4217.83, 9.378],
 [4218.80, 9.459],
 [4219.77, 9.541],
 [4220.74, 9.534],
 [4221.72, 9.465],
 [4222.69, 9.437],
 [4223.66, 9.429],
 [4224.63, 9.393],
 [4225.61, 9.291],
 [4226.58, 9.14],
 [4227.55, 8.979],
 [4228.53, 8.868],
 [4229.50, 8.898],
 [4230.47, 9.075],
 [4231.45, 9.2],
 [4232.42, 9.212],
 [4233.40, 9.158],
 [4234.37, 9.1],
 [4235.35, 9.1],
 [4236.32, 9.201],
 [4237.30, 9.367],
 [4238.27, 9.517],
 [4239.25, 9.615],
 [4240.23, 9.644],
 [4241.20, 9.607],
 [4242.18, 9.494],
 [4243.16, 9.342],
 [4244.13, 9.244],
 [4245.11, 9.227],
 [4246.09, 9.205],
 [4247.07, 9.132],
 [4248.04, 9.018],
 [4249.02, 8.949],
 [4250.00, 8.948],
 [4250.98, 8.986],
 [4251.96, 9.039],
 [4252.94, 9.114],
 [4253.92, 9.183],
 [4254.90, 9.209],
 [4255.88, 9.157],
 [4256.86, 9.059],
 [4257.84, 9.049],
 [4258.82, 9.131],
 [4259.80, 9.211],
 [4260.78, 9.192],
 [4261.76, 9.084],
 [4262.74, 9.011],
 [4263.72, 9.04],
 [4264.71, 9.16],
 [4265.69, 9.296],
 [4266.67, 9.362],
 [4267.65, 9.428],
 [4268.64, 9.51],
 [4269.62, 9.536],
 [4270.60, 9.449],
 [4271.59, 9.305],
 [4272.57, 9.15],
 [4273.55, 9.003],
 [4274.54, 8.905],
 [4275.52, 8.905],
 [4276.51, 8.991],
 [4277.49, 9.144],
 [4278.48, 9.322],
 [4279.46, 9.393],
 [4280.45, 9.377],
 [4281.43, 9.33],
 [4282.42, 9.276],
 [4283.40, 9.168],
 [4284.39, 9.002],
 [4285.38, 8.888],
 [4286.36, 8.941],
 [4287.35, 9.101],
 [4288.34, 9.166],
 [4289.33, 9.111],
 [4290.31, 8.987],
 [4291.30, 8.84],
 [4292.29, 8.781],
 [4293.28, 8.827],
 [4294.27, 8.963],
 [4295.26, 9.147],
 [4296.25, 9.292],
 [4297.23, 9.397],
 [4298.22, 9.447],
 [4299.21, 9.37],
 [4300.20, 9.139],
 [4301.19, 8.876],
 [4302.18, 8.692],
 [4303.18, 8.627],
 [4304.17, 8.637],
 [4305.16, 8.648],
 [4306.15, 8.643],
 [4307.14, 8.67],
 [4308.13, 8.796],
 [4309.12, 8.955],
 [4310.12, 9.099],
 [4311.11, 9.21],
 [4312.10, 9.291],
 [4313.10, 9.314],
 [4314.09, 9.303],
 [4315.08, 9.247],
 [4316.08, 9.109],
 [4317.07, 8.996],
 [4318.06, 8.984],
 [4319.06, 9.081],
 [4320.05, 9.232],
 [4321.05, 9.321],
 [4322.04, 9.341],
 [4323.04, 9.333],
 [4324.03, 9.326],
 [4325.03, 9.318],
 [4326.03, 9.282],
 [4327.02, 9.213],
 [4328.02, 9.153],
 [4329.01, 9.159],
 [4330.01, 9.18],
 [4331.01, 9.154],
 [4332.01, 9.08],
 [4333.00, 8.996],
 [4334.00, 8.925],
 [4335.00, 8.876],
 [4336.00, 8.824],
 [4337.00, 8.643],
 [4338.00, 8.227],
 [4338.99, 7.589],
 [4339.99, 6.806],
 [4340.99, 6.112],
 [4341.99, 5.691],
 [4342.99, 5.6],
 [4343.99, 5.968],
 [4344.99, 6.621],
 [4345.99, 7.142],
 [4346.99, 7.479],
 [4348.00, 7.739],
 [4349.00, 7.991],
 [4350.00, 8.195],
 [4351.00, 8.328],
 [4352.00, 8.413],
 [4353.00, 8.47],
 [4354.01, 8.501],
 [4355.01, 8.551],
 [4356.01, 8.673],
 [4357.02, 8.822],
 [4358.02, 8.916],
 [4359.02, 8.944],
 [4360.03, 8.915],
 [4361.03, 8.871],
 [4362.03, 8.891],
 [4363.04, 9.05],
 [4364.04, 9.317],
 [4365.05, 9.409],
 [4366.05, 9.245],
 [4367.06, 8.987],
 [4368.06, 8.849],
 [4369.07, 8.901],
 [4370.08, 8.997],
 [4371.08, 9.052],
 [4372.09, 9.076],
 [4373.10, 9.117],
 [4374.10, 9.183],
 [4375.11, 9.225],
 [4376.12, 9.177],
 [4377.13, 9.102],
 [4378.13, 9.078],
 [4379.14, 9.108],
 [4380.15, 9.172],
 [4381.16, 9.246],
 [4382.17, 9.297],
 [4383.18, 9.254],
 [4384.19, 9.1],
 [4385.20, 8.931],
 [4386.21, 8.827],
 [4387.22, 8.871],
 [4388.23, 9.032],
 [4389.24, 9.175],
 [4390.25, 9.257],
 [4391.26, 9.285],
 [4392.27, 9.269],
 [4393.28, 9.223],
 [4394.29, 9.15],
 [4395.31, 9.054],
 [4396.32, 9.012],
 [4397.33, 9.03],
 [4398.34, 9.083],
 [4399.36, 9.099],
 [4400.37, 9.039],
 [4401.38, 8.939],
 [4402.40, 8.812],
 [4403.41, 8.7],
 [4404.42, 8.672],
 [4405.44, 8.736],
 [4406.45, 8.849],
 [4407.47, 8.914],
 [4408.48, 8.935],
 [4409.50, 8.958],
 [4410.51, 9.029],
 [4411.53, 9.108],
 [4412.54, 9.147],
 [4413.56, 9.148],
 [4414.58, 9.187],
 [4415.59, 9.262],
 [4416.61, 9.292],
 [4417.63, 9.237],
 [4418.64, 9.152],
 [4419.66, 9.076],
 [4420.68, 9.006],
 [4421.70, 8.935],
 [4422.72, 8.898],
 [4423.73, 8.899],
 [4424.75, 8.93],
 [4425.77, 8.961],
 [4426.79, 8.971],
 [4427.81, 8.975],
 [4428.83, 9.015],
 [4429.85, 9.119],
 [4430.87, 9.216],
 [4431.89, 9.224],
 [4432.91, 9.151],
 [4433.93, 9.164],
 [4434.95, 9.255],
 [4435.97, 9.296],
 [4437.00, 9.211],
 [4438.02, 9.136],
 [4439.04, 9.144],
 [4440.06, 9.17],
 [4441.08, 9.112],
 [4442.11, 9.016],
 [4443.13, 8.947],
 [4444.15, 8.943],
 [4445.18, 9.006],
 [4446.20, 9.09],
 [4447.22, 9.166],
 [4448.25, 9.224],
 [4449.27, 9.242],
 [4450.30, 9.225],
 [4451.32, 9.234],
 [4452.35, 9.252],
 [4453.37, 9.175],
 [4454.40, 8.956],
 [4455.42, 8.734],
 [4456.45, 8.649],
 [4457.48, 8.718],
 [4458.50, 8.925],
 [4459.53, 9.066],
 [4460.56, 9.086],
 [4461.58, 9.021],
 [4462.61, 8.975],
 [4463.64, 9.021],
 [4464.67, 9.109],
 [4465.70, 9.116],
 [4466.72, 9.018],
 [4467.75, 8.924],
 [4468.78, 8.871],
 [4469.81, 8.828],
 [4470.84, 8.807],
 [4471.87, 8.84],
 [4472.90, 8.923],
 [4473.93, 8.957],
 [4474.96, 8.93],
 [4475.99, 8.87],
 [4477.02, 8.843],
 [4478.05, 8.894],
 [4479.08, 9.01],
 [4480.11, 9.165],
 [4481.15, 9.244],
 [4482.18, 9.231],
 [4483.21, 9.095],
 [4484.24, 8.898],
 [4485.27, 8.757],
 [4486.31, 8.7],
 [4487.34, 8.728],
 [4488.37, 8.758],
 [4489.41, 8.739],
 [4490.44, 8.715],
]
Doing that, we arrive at 0.0012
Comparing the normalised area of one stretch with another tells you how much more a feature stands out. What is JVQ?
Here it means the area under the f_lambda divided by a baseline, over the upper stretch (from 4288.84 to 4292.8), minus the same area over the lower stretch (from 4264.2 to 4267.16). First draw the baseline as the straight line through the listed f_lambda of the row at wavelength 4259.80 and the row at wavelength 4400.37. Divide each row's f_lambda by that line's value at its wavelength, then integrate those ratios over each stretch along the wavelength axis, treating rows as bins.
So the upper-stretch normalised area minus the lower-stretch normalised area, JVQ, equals 0.88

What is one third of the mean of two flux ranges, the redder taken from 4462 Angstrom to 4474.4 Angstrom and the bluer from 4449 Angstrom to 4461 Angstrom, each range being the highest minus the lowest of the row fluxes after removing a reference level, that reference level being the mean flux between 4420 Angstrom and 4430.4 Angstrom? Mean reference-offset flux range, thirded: 0.152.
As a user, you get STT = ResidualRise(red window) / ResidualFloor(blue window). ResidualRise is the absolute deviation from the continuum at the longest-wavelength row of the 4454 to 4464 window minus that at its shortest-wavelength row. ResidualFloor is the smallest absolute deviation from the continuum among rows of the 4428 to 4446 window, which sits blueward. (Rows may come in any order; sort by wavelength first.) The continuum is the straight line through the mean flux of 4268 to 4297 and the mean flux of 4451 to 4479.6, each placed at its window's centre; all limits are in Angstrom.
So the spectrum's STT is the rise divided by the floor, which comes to 2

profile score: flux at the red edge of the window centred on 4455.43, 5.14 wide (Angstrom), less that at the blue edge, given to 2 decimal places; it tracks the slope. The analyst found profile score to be -0.46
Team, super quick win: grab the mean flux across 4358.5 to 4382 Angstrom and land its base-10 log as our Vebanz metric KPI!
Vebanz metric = 0.958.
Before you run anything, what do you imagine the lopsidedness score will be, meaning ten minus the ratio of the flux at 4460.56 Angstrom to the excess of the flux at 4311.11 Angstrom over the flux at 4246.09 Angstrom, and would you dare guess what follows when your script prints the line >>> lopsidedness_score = -1807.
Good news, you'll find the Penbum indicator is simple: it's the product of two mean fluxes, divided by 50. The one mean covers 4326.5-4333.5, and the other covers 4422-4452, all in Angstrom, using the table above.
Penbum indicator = 1.66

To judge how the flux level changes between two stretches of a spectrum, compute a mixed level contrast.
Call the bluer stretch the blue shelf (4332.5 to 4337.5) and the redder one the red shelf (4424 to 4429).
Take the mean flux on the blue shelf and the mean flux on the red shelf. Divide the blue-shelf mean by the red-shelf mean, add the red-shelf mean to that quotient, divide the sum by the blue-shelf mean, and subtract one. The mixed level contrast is 0.12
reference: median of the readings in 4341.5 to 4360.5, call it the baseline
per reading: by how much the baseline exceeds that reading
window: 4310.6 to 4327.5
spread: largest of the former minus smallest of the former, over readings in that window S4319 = 0.36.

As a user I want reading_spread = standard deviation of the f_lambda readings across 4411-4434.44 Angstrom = 0.12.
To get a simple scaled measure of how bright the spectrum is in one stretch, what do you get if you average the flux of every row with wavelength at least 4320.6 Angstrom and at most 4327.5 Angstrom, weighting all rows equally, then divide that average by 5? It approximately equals 1.86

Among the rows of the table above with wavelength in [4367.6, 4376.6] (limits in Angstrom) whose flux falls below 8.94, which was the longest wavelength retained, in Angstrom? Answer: 4369.07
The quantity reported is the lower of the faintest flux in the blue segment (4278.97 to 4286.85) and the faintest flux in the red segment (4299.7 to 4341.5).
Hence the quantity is 6.11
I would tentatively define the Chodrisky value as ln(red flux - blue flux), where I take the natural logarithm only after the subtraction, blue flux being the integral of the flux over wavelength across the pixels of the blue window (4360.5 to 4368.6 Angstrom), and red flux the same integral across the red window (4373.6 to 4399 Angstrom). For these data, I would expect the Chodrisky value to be 5.1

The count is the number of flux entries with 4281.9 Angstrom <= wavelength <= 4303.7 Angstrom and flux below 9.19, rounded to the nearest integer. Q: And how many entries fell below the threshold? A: 17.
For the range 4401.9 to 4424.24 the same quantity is 19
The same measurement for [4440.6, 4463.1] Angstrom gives 17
